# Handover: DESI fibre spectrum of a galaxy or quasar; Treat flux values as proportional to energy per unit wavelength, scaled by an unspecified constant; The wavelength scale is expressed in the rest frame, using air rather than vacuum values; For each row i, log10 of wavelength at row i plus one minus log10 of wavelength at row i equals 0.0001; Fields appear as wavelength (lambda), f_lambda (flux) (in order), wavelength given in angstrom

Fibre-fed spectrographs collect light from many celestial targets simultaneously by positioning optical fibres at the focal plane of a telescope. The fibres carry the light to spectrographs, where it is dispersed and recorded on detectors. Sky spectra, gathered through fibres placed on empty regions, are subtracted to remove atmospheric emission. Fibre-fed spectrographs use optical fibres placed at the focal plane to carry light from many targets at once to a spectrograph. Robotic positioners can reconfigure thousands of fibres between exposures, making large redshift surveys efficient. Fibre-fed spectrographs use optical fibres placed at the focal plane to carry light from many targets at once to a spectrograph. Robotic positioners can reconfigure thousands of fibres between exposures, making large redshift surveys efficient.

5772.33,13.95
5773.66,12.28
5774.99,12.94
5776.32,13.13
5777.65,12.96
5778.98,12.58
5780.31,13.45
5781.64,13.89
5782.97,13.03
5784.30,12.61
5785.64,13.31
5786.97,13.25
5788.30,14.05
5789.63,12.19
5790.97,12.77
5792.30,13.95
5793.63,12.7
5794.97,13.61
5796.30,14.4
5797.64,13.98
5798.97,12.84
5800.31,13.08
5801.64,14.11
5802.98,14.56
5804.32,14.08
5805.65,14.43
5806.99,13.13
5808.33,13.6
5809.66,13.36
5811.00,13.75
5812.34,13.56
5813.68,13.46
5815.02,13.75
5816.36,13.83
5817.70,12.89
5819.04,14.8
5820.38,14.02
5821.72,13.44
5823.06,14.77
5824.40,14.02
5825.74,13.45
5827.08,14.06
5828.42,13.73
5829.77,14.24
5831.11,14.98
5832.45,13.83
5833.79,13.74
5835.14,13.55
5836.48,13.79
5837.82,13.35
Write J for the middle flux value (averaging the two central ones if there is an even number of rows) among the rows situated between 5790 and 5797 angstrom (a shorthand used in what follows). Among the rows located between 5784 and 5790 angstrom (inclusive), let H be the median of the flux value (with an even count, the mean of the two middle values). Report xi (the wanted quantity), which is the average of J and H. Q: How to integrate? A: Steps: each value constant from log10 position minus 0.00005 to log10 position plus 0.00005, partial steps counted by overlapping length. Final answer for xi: 13.4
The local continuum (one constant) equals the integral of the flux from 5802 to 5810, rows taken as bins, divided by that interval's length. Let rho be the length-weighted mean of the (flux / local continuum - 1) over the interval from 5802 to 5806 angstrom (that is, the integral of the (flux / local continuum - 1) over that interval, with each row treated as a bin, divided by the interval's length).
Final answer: 0.03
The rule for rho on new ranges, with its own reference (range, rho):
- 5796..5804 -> -0.01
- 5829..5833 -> 0.03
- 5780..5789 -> -0.04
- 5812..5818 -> -0.03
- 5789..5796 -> -0.06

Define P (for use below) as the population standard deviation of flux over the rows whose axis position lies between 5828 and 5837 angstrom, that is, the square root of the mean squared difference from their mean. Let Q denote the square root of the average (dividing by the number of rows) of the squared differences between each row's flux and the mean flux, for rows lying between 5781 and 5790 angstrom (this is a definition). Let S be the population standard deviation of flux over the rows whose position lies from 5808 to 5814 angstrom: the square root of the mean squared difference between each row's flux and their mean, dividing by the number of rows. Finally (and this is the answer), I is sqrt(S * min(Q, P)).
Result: 0.24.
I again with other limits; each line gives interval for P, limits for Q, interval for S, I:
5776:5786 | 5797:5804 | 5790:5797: 0.52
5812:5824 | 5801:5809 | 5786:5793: 0.59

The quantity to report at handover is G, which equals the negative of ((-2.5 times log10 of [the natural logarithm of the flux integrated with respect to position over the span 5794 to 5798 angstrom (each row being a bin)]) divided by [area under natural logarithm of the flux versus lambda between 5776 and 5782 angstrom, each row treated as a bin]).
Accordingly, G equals 0.165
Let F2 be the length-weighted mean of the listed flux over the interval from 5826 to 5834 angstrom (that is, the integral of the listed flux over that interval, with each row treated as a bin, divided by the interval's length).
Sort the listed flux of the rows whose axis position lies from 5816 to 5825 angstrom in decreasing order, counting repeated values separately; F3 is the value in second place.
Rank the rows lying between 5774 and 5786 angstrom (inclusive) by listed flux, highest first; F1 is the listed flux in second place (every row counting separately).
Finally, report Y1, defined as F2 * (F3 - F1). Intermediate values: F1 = 13.45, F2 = 14.1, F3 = 14.77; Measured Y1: 19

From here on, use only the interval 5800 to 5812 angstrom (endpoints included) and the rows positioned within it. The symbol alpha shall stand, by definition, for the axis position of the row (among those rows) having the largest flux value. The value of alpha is 5802.98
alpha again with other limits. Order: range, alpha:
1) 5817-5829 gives 5819.04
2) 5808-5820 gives 5819.04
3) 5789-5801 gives 5796.30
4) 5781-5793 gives 5788.30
